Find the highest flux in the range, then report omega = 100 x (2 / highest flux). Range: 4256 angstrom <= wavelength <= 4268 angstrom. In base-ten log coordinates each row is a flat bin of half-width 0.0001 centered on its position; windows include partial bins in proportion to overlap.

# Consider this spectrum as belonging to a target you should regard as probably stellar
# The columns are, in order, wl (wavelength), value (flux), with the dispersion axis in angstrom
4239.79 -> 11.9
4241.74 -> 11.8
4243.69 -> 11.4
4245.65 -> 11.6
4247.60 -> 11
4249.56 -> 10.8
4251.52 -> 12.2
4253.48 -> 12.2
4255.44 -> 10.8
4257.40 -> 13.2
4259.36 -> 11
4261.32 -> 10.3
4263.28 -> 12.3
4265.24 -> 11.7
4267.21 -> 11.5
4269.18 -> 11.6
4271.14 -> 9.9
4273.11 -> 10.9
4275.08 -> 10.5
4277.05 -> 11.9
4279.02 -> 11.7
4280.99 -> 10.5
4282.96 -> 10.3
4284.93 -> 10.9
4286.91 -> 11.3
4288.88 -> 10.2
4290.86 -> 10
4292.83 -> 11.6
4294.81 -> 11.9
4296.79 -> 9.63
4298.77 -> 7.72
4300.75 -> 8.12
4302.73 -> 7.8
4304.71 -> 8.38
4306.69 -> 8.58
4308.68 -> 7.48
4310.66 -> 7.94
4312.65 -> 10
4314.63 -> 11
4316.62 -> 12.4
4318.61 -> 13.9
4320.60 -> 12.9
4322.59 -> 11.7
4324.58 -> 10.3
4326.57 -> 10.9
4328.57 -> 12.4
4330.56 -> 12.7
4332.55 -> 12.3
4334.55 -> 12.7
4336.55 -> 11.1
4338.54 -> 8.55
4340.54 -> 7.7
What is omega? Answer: 15.2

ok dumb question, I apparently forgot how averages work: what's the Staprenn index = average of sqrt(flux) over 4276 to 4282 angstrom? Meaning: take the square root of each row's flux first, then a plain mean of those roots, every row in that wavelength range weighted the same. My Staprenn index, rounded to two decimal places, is 3.37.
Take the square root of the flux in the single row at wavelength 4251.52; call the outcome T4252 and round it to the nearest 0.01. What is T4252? 3.49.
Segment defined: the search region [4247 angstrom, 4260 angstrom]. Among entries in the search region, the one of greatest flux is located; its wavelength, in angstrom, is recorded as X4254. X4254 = 4257.40 angstrom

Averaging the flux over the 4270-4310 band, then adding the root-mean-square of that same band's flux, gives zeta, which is 20.0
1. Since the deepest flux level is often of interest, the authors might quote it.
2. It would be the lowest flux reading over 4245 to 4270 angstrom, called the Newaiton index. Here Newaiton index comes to 10.3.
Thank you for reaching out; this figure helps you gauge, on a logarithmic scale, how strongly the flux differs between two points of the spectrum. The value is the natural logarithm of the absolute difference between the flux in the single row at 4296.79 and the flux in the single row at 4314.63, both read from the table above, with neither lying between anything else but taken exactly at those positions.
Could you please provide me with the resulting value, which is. 0.3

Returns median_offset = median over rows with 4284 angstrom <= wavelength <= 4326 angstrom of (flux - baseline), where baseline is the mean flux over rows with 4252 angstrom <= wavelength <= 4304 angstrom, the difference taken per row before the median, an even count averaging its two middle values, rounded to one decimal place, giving -0.5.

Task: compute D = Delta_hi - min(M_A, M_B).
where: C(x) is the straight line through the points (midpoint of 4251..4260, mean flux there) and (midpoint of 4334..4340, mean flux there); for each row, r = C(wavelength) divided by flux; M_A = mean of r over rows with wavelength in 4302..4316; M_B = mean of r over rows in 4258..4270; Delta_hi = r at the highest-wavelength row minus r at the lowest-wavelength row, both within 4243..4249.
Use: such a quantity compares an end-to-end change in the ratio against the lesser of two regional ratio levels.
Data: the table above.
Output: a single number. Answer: -1.00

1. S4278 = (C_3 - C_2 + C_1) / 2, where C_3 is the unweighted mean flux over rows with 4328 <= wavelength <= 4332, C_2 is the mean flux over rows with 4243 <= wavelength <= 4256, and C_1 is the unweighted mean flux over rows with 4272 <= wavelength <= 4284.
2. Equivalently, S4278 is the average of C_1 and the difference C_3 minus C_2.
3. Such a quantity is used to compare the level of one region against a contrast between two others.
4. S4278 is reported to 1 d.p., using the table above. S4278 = 6.0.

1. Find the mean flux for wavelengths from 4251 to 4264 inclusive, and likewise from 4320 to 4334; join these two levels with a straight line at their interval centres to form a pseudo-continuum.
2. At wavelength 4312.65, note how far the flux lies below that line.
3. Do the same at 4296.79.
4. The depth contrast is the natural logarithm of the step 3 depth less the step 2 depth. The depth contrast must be -1.1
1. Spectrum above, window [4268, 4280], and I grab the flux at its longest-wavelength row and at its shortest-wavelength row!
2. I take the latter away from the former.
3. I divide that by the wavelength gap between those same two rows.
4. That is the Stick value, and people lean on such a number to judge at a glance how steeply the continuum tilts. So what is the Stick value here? 0.0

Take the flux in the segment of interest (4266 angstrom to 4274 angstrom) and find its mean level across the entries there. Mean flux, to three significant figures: 11.0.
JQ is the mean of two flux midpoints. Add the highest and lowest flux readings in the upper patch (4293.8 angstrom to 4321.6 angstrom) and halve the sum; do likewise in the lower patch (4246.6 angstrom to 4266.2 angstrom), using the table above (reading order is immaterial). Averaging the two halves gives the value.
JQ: 11.2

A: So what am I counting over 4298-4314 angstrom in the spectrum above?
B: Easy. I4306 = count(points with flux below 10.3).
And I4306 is 8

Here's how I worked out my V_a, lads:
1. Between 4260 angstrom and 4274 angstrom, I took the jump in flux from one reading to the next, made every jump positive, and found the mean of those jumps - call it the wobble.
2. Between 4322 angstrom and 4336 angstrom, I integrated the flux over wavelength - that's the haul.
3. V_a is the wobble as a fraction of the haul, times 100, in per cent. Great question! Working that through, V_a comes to 0.56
